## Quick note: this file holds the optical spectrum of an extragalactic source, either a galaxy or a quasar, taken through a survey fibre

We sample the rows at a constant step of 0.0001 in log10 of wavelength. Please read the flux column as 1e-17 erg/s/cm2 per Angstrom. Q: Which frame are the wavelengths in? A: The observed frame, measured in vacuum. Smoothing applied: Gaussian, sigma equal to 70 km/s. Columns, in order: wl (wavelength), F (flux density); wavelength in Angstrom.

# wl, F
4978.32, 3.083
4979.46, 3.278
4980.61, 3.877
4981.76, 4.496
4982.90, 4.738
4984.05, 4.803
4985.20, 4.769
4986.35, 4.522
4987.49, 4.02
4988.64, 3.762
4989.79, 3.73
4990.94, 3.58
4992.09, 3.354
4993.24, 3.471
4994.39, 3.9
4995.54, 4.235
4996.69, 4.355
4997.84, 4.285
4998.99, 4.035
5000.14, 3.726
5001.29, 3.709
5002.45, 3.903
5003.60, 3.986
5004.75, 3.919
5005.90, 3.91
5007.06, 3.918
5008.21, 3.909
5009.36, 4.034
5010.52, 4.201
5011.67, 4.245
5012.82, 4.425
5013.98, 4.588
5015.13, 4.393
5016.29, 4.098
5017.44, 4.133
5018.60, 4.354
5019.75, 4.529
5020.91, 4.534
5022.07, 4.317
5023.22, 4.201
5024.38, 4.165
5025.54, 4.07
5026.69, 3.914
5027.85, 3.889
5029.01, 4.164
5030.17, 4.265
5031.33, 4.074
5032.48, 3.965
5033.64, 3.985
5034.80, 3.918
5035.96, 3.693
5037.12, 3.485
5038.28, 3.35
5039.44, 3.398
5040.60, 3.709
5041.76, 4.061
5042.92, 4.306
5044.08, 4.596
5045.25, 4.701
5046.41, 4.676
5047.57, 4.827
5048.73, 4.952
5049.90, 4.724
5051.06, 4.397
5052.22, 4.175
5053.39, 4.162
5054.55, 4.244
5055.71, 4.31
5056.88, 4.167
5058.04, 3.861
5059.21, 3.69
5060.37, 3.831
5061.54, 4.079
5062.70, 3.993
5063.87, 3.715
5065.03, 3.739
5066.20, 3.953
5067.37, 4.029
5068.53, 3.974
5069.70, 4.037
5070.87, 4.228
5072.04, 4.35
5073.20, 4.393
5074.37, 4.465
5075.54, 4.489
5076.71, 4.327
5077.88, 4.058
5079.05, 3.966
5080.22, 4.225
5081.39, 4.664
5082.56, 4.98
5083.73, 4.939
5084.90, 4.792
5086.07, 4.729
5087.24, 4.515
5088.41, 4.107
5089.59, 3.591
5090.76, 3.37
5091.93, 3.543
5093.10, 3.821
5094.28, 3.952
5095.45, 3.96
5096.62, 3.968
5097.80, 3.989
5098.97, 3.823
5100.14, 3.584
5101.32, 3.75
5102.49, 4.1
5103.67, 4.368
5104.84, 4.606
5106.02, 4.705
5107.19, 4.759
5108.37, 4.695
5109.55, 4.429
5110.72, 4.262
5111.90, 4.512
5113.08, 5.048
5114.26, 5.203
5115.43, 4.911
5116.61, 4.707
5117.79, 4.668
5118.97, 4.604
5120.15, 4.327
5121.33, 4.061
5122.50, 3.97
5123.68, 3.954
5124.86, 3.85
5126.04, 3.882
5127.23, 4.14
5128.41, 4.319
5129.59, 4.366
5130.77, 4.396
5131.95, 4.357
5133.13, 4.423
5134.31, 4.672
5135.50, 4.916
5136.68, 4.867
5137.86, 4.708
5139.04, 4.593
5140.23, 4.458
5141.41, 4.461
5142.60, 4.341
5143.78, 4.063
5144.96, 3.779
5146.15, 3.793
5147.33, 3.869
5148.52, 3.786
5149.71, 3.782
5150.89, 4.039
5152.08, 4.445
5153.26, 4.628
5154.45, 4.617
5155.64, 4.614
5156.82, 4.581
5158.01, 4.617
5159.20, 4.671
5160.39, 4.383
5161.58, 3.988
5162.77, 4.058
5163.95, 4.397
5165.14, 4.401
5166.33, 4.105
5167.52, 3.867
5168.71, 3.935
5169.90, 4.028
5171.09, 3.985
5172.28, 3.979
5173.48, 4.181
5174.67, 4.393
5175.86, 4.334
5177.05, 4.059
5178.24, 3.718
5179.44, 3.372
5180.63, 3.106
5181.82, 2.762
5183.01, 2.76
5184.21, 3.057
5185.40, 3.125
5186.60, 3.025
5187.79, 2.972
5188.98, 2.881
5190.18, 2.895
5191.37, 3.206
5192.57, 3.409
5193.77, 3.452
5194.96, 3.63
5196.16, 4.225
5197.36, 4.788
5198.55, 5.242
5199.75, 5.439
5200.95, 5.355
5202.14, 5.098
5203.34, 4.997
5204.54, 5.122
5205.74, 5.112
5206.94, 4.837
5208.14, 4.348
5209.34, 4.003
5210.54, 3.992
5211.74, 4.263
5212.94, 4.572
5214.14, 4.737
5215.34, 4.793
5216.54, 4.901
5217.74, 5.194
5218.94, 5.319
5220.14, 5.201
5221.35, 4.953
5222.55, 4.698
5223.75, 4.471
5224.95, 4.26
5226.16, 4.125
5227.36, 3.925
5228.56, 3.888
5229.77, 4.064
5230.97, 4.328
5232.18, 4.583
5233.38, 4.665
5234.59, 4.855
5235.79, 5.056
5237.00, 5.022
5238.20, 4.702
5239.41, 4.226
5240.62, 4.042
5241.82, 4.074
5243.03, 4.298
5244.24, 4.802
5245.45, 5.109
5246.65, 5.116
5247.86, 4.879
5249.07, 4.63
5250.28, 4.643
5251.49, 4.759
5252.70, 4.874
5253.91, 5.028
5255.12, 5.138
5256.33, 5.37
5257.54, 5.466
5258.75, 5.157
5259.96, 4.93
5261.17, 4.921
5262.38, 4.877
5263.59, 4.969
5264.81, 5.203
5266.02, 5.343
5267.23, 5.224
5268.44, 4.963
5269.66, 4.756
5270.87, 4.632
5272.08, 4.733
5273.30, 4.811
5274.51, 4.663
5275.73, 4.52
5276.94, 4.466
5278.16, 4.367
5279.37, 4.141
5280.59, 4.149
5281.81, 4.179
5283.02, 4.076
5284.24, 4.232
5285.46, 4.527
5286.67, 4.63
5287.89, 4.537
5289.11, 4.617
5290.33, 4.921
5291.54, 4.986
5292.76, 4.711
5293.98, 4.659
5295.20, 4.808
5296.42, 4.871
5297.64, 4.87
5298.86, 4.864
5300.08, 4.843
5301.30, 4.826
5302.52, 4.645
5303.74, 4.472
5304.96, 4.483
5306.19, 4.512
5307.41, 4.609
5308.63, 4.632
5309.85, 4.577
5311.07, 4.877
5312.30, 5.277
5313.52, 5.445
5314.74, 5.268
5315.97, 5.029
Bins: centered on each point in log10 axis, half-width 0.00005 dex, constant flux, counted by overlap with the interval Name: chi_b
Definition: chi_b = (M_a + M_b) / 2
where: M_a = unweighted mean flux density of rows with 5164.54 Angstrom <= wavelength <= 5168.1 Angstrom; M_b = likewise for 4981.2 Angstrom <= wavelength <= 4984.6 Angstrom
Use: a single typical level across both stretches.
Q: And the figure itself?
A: 4.4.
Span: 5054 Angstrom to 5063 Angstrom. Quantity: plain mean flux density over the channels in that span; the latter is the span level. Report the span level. 4.02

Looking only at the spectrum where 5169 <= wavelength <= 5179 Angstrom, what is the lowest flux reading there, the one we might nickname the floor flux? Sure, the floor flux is 3.718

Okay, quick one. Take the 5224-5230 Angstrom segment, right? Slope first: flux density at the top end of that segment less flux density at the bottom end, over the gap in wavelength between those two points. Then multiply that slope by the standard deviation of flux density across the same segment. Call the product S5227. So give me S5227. -0.01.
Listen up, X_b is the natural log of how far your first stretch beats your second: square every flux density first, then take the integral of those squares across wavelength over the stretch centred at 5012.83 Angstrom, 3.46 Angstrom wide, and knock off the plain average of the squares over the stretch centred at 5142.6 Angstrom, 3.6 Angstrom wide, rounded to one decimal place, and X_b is 3.9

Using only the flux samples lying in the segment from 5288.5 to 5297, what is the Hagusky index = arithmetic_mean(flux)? 4.80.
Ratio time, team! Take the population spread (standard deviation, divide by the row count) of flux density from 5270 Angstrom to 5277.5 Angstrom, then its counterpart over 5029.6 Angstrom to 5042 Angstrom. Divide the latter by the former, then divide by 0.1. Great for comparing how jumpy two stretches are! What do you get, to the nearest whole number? 25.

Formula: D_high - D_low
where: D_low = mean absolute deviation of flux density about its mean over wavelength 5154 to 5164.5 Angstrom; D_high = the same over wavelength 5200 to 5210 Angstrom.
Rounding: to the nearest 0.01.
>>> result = 0.14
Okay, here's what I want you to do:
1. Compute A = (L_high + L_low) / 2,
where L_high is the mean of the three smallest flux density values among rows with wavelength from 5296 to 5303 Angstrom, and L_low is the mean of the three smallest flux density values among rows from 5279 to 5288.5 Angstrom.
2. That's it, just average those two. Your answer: 4.4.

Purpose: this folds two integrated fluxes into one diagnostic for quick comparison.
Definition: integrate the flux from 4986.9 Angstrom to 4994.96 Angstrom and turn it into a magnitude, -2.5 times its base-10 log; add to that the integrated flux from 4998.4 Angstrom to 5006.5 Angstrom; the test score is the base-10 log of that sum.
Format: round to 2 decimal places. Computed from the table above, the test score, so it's 1.44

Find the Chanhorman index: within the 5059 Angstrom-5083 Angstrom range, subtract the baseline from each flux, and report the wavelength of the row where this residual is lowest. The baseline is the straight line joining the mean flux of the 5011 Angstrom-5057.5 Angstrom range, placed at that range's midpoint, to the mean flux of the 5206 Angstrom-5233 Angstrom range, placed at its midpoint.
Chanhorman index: 5059.21 Angstrom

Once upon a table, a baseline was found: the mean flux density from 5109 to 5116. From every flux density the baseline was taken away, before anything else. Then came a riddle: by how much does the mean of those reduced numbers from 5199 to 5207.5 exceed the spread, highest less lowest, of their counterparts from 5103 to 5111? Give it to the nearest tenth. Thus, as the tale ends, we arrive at -0.1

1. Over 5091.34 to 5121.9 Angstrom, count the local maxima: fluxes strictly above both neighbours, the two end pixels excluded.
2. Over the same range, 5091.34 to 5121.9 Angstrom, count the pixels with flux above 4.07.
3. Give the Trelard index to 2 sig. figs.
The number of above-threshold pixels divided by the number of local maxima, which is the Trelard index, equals 5.3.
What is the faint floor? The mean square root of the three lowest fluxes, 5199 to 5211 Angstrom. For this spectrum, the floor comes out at 2.03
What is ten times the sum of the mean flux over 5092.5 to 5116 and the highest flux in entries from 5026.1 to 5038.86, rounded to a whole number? 86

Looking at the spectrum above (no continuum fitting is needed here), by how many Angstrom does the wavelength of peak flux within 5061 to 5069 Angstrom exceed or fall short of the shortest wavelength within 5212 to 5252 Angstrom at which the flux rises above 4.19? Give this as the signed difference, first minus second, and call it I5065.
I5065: -151.4 Angstrom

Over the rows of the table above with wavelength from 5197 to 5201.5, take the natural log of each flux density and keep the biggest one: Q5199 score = 1.69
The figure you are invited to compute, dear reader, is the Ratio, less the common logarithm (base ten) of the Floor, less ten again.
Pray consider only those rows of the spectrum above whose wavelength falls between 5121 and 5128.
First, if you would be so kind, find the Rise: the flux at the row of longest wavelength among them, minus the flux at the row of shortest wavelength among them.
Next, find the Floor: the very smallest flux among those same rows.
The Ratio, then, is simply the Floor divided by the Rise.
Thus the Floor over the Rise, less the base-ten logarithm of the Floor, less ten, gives 38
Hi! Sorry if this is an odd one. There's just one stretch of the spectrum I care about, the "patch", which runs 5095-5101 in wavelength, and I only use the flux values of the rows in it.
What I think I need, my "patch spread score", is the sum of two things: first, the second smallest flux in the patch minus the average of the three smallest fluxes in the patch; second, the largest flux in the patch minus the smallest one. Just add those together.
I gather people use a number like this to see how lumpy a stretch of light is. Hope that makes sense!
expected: 0.4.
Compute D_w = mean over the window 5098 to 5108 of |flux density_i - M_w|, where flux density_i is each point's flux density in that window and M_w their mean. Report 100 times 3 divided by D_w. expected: 754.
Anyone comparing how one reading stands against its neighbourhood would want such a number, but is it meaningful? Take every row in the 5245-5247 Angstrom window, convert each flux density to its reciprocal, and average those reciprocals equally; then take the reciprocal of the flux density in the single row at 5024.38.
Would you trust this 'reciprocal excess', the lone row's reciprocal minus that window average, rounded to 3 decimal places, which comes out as 0.044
